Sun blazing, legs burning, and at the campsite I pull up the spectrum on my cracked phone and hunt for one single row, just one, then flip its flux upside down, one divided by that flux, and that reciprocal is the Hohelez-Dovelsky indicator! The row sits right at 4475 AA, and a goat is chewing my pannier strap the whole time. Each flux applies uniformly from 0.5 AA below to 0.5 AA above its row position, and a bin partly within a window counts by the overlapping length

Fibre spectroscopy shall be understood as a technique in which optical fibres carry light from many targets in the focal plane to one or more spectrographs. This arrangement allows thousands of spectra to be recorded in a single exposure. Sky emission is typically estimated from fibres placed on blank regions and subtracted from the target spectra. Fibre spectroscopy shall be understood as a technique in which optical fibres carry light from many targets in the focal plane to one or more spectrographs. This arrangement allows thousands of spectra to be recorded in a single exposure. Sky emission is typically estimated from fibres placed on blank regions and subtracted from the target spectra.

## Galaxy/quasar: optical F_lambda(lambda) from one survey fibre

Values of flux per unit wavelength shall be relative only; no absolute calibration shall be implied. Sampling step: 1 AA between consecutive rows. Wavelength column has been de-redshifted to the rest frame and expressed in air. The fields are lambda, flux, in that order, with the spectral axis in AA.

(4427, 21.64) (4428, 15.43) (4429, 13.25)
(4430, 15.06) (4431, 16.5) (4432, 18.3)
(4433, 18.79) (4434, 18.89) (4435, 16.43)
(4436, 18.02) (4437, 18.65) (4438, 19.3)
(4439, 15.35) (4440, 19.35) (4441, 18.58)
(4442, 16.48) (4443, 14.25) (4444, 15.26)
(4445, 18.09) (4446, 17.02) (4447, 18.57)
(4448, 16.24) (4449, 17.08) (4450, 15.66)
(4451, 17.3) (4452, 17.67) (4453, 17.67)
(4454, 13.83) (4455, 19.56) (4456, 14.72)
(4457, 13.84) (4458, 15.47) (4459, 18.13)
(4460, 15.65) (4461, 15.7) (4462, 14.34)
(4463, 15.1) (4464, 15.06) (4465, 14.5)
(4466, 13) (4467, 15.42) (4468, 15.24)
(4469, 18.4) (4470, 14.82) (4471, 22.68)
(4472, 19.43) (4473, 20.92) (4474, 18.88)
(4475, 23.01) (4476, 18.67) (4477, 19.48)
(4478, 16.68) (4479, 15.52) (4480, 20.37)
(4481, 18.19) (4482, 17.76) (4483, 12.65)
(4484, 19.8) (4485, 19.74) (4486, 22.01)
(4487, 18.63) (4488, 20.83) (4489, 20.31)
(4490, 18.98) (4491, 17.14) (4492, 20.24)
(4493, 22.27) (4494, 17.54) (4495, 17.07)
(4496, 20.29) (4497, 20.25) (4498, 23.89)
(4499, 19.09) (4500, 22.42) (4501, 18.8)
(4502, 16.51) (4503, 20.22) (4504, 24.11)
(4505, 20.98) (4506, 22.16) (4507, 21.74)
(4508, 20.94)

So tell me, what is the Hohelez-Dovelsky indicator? 0.043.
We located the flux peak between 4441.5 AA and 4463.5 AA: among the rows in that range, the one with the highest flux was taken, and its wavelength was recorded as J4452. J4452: 4455 AA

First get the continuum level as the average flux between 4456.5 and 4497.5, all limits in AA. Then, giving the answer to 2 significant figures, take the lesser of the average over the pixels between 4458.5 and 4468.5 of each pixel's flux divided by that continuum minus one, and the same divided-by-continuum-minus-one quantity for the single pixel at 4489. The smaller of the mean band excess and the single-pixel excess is -0.15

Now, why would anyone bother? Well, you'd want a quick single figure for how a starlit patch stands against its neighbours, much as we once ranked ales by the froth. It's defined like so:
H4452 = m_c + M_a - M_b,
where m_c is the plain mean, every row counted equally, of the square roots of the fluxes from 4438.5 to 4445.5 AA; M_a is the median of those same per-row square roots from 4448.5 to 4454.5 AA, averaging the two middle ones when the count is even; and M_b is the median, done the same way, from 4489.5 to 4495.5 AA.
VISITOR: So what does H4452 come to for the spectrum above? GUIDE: 3.96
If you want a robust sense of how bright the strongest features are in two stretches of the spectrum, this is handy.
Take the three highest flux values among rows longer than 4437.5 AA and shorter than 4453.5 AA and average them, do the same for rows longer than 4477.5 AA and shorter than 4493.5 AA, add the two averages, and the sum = 40.8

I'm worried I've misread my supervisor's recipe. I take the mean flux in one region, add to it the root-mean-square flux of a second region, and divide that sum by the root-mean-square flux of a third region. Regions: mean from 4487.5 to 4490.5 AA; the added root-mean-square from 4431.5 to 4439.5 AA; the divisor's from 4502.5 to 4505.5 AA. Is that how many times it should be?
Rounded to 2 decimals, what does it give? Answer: 1.74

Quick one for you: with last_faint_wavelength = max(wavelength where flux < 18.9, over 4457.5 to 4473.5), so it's 4470 AA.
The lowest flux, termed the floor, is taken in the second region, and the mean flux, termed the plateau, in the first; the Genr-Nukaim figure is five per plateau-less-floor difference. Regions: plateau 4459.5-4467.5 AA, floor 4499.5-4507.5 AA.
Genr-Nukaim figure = -3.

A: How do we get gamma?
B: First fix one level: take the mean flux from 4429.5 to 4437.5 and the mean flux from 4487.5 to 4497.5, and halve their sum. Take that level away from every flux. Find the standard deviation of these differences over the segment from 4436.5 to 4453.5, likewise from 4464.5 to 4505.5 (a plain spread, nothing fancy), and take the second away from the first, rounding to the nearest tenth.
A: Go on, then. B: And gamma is -1.3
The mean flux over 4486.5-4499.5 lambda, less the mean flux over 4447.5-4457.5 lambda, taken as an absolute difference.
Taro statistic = 3.4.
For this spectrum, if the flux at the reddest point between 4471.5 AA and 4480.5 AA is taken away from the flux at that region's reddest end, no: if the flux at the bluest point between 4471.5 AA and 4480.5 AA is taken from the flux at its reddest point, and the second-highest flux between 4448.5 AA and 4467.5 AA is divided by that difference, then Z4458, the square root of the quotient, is 4.4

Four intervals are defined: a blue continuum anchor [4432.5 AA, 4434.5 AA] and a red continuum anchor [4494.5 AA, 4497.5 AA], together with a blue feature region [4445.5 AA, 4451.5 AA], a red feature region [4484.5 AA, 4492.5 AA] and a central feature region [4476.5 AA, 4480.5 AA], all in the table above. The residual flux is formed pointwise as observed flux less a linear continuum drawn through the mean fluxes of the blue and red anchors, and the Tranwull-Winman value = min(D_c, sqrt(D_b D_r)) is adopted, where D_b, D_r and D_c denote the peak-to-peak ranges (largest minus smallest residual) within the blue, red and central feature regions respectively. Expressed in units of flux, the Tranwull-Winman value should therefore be 3.8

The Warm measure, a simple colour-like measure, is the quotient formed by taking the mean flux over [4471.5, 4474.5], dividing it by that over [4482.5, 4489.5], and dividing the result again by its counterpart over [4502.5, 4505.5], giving 0.0474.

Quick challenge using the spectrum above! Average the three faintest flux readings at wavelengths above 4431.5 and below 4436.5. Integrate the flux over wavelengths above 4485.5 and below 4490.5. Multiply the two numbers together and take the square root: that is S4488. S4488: 42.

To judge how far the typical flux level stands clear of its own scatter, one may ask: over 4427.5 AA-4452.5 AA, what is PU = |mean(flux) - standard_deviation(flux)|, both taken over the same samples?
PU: 15.4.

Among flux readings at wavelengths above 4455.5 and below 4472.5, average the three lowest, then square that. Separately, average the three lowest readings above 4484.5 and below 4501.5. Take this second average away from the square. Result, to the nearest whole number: 171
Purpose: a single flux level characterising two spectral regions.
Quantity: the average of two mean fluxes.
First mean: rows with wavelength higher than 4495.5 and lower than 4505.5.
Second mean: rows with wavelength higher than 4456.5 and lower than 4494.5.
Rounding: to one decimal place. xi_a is 19.2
